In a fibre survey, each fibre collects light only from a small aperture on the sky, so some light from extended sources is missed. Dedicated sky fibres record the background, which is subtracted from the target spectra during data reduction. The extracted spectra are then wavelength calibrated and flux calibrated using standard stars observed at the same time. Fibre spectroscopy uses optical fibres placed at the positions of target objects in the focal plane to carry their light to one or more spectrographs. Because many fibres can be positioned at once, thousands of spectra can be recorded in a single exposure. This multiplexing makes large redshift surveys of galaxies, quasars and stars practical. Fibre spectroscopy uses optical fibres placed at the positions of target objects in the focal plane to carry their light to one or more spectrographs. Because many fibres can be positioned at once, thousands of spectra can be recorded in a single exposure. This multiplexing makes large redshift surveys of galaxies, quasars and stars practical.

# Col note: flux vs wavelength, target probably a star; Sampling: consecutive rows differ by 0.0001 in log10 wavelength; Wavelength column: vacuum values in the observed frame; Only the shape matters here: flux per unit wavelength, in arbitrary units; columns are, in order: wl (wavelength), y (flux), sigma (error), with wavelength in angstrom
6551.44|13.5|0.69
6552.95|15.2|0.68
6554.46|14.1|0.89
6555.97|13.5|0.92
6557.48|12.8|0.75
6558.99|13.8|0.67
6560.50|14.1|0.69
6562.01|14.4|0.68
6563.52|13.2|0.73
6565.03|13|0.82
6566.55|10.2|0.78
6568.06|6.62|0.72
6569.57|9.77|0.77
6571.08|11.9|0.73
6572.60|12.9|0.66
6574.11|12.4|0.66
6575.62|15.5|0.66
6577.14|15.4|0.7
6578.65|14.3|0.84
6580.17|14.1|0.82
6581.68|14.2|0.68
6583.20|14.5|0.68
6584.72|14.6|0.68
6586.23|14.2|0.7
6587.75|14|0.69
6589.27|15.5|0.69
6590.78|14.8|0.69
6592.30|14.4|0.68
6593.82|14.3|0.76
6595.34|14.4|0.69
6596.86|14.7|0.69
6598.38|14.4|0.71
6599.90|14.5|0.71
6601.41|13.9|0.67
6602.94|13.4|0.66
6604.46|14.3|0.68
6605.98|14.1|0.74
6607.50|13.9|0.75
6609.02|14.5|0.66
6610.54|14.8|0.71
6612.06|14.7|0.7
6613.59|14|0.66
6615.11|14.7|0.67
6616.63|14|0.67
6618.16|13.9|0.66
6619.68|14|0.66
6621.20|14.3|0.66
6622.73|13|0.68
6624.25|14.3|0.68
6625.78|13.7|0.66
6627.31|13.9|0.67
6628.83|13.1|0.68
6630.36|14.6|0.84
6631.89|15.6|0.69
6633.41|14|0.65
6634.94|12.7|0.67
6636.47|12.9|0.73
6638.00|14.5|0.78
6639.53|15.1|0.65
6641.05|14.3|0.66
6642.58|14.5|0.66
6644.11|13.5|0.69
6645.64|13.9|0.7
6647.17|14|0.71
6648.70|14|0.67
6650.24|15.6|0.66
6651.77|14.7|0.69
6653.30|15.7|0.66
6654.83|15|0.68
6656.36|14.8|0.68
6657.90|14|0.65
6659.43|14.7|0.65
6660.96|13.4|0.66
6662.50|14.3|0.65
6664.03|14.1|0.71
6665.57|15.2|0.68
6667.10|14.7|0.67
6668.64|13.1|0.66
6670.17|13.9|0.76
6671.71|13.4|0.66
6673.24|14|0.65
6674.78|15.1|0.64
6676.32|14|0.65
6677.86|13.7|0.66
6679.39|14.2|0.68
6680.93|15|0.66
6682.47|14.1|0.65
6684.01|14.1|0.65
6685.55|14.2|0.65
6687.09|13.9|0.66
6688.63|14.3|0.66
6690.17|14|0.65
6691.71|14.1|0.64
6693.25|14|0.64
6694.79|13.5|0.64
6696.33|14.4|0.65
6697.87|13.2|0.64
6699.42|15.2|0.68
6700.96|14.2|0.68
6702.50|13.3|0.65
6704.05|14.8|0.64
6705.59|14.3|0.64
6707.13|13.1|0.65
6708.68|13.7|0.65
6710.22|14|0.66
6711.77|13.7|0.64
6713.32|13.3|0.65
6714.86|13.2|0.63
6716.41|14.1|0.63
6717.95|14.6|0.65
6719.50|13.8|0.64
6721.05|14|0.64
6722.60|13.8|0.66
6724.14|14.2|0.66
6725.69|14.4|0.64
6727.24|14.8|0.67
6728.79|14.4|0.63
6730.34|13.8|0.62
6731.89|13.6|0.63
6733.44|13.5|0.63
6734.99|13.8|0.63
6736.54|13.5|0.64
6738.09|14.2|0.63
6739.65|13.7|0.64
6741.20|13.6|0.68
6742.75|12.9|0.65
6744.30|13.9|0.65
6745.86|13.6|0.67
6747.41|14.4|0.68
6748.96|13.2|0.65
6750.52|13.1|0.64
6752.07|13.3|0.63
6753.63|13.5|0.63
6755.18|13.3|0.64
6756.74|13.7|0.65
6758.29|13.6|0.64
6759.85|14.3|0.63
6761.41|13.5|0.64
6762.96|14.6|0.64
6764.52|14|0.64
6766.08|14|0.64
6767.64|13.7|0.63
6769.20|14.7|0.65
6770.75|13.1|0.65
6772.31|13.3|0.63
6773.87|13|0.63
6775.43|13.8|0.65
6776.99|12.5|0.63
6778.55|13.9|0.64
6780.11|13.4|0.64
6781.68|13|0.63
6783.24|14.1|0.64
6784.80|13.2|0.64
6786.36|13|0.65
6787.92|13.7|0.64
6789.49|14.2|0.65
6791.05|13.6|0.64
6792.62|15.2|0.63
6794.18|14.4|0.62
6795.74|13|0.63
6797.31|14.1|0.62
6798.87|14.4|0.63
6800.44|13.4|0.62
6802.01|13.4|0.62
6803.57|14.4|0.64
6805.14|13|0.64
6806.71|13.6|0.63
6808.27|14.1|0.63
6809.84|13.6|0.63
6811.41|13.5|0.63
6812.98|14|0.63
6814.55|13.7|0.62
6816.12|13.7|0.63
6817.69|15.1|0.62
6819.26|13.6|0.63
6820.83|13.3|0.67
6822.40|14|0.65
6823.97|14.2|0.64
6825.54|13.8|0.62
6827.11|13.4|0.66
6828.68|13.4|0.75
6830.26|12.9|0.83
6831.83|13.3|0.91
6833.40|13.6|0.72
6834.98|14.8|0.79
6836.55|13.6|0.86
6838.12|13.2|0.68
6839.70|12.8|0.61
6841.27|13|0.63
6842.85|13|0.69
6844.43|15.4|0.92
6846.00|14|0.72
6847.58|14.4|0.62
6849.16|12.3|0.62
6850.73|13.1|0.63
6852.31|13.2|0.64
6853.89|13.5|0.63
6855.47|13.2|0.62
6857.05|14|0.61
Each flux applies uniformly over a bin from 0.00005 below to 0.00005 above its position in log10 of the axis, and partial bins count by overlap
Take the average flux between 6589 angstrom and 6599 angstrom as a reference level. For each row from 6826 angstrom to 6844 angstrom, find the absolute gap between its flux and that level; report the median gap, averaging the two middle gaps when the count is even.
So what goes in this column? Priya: 1.3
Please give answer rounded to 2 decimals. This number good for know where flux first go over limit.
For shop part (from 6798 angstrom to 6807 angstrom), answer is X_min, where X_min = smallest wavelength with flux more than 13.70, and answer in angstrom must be 6798.87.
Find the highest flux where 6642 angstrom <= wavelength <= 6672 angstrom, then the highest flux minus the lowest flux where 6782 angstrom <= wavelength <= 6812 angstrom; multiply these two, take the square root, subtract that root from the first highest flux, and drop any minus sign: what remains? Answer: 9.8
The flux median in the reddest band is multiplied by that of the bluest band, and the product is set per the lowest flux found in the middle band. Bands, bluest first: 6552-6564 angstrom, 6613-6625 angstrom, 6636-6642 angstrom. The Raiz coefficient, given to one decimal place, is 15.5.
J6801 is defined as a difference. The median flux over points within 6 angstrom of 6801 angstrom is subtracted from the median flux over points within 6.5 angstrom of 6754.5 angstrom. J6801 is -0.1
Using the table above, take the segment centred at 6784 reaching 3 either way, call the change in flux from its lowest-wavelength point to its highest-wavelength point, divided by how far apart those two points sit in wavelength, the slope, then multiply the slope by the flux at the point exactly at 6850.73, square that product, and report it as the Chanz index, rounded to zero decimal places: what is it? 0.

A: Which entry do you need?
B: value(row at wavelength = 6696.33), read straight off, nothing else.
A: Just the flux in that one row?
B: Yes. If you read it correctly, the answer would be 14.4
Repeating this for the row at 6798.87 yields 14.4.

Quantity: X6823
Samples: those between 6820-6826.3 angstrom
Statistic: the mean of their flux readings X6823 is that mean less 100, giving -86.2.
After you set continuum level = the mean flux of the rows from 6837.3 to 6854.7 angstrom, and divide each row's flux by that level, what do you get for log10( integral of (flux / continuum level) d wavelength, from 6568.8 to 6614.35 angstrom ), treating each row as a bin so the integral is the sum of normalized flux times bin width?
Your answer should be 1.68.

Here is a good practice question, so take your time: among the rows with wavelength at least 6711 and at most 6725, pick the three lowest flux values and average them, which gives 13.4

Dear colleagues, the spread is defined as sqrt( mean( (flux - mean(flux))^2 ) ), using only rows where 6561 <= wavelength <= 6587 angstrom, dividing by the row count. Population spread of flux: 2.24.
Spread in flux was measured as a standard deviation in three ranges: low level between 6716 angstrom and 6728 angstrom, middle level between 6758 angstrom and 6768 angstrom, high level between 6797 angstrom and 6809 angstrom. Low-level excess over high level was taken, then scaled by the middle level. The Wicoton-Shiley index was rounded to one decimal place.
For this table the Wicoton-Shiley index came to -0.4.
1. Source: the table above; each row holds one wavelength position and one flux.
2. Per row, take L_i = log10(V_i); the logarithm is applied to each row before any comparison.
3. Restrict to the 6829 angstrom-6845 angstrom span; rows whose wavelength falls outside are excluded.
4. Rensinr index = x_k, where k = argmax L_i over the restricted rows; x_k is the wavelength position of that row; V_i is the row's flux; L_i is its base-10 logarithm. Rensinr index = 6844.43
